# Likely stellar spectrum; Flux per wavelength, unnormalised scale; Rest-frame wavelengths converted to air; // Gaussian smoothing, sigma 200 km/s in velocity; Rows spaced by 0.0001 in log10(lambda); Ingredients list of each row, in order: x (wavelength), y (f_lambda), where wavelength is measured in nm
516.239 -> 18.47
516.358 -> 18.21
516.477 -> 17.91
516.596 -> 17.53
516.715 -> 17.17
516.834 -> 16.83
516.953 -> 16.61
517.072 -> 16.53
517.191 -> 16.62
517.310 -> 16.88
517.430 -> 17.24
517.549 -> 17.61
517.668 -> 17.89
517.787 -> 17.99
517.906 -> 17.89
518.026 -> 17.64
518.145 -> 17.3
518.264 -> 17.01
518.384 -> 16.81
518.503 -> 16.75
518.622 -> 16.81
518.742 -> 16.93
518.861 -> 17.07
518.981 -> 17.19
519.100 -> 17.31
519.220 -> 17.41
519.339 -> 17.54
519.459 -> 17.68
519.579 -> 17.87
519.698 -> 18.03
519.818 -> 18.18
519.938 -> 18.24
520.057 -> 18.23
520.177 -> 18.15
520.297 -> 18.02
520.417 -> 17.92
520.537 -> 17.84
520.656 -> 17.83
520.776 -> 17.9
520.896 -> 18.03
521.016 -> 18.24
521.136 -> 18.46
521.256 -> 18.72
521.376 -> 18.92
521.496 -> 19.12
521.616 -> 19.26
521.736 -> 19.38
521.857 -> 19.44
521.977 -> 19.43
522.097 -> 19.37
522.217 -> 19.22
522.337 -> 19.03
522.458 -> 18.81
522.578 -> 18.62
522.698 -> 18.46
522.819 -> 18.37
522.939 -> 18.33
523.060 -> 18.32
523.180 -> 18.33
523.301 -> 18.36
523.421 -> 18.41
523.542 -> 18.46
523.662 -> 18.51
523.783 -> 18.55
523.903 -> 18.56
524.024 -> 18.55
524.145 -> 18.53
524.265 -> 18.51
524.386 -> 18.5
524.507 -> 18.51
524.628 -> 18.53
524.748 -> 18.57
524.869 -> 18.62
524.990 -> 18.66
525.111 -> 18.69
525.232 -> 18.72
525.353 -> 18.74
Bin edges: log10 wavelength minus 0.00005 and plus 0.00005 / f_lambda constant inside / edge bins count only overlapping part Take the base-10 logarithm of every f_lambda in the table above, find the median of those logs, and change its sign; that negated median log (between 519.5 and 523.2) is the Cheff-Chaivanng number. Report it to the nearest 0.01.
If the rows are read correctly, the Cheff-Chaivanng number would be -1.26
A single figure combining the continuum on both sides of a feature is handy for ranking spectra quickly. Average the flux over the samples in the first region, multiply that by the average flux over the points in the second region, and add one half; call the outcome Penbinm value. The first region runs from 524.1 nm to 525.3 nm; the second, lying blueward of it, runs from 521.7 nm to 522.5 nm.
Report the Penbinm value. 358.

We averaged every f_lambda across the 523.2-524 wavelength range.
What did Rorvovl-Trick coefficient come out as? 18.5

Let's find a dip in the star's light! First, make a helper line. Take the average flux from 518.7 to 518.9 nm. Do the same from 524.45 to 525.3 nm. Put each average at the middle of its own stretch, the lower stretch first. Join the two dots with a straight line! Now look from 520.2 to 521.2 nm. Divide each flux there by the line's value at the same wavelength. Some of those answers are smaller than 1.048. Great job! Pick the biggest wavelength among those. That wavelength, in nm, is 521.136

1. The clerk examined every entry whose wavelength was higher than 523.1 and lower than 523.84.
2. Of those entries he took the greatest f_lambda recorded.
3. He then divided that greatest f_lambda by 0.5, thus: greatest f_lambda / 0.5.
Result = 37.1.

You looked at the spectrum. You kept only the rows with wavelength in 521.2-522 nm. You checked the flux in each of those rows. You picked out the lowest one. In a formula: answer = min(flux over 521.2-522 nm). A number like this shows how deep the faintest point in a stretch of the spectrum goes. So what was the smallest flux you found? 18.72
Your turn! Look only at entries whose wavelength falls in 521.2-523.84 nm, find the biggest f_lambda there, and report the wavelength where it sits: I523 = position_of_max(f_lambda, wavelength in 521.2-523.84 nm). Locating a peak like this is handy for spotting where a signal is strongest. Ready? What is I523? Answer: 521.857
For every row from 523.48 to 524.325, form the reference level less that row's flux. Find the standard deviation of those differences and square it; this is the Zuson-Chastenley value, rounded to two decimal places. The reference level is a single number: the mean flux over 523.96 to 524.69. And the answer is 0.00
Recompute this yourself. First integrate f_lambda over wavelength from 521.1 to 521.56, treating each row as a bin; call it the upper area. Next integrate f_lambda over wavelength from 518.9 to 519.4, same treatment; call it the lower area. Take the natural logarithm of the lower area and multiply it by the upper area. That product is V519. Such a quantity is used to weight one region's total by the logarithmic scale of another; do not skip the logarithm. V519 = 19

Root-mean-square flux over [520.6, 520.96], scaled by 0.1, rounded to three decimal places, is 1.792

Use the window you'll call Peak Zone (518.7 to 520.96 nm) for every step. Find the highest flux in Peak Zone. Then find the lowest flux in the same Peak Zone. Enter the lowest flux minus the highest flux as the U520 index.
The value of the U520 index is -1.3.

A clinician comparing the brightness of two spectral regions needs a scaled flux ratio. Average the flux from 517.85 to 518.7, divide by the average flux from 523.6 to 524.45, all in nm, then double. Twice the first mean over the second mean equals 1.85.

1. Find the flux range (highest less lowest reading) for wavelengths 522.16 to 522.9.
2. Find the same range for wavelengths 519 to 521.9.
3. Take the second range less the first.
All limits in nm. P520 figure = 1.3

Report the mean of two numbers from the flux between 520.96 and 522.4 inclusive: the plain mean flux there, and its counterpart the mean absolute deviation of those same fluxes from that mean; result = 9.68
